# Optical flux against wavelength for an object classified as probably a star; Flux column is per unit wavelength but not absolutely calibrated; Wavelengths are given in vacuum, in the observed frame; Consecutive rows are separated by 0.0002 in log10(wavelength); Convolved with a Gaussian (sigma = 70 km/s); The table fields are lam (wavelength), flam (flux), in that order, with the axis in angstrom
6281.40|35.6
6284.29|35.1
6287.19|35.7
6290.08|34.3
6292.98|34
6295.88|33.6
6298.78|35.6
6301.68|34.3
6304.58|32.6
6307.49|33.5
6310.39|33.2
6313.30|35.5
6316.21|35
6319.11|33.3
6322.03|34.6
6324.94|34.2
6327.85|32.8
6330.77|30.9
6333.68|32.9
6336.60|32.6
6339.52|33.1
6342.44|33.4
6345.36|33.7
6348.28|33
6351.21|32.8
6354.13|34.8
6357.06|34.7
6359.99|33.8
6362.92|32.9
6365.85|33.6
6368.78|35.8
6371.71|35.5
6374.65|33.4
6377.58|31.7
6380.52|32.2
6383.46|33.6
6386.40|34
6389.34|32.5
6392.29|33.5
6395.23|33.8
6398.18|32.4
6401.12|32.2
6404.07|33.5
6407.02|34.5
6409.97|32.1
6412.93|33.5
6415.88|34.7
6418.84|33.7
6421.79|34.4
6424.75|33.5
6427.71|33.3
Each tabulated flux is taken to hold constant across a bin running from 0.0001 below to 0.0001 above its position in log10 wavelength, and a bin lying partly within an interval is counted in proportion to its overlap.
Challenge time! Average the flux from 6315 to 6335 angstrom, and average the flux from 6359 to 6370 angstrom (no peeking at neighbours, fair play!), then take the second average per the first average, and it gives 1.02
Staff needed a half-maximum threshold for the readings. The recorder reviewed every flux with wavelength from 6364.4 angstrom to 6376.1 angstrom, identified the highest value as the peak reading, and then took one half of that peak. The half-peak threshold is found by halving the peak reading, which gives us 17.9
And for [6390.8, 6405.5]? 16.9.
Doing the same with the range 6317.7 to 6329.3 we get 17.3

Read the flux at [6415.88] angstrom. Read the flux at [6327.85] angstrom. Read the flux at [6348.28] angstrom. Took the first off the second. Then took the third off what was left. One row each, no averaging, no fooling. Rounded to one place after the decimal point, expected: -34.9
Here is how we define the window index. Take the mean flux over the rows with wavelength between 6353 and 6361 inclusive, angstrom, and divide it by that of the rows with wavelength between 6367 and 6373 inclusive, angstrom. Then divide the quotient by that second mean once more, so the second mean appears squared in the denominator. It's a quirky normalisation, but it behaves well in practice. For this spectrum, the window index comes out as 0.027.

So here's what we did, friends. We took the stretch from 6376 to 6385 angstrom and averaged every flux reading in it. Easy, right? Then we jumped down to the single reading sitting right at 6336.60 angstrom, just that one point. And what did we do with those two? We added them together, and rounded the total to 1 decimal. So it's 65.1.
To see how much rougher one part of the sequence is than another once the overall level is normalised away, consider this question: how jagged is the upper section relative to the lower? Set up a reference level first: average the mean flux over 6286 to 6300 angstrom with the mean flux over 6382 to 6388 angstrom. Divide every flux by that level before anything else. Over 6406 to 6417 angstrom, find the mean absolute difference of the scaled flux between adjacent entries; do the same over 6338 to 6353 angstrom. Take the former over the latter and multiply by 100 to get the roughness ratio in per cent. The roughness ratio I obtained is 444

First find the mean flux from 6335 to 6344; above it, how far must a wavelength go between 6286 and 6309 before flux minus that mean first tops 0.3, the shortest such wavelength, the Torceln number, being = 6287.19 angstrom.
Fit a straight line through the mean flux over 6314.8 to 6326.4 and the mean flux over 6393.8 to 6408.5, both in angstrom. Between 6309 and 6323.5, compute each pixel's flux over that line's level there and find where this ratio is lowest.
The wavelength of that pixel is 6310.39 angstrom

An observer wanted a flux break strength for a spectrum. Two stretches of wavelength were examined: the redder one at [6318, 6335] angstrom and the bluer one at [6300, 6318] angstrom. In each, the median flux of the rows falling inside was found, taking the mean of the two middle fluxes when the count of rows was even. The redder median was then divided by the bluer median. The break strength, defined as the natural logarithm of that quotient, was -0.02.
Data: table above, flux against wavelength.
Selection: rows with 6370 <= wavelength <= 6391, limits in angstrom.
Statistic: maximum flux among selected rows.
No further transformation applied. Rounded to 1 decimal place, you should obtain 35.5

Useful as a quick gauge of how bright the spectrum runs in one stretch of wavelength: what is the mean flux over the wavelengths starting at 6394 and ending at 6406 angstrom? 33.0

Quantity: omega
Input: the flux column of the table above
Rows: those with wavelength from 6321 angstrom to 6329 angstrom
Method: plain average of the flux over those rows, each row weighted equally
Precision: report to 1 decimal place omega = 33.9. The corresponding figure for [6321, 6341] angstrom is 33.0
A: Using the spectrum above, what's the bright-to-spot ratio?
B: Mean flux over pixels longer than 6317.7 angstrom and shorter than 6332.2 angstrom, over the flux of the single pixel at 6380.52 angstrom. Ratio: 1.03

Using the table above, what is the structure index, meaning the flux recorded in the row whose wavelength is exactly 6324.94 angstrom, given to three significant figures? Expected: 34.2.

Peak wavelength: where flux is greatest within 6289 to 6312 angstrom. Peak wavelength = 6298.78 angstrom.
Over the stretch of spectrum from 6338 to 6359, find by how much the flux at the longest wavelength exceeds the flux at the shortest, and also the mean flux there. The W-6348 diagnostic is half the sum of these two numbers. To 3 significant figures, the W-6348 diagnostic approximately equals 17.6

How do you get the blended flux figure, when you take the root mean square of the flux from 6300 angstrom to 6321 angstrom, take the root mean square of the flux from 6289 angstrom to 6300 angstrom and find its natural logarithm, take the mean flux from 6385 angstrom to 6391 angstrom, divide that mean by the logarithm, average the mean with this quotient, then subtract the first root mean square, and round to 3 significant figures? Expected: -12.6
